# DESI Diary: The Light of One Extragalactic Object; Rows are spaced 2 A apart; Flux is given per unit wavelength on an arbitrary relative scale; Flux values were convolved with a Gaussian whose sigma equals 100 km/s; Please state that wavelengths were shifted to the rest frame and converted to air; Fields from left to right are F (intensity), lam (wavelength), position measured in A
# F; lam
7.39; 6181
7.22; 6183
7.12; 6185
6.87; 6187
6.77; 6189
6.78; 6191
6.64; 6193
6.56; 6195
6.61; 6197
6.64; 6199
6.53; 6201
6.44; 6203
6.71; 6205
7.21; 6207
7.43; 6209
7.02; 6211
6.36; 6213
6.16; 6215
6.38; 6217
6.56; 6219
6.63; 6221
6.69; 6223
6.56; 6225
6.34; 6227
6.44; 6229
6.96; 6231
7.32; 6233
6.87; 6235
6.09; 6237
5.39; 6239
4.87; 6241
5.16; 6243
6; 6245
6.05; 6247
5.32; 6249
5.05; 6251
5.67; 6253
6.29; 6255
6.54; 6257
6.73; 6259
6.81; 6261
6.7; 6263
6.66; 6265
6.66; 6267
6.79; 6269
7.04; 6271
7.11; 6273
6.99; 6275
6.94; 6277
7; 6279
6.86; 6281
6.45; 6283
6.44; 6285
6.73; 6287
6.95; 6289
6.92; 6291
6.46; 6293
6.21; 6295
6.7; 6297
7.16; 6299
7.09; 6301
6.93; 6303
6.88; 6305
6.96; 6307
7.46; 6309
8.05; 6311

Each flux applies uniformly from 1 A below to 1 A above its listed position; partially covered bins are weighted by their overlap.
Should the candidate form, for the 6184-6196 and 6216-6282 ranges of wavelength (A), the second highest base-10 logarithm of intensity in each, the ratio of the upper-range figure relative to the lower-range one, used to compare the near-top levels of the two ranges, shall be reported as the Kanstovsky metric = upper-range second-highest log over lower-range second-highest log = 1.02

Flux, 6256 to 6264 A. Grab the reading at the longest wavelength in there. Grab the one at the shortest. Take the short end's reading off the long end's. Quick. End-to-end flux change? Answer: 0.16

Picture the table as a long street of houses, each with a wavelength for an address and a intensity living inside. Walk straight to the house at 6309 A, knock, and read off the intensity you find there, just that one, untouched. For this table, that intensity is 7.46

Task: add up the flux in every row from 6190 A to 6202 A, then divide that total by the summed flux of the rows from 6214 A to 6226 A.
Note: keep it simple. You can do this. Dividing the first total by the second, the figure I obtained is 1.02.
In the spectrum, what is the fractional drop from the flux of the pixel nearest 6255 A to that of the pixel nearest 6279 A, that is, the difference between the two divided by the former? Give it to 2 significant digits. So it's -0.11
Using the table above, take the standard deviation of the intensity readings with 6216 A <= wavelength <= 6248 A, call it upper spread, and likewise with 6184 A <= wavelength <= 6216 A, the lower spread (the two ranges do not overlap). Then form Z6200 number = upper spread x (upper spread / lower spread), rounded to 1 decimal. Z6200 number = 1.3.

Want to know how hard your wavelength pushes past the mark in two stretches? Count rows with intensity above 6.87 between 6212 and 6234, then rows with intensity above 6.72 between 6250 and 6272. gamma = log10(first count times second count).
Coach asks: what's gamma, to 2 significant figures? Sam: 0.90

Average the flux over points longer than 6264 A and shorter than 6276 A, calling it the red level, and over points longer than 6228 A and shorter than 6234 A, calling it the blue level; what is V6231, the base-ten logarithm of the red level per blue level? -0.002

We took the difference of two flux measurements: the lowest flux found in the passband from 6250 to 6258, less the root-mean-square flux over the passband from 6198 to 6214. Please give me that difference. -1.8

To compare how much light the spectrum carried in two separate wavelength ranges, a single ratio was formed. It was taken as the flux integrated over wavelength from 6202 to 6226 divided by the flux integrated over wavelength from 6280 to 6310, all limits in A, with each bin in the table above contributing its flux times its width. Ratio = 0.78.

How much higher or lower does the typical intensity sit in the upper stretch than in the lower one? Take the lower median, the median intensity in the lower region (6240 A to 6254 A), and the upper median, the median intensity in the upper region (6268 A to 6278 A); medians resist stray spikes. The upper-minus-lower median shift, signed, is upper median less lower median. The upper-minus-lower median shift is 1.7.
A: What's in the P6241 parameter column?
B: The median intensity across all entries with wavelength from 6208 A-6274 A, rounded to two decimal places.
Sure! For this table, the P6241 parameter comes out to 6.56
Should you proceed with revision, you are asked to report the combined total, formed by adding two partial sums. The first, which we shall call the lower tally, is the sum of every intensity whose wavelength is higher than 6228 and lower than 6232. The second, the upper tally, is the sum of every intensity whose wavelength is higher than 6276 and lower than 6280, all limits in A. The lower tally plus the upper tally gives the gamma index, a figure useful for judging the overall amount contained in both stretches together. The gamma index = 27.3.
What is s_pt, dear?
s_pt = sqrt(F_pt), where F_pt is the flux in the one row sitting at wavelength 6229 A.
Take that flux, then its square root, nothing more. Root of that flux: 2.54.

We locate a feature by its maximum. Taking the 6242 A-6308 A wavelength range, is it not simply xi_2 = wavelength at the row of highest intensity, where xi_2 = 6299 A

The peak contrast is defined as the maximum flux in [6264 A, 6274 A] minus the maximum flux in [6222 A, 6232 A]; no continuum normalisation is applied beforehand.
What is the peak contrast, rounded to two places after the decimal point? 0.15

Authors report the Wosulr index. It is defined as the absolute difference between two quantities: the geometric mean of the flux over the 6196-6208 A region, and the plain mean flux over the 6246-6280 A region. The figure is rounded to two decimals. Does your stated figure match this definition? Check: 0.19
